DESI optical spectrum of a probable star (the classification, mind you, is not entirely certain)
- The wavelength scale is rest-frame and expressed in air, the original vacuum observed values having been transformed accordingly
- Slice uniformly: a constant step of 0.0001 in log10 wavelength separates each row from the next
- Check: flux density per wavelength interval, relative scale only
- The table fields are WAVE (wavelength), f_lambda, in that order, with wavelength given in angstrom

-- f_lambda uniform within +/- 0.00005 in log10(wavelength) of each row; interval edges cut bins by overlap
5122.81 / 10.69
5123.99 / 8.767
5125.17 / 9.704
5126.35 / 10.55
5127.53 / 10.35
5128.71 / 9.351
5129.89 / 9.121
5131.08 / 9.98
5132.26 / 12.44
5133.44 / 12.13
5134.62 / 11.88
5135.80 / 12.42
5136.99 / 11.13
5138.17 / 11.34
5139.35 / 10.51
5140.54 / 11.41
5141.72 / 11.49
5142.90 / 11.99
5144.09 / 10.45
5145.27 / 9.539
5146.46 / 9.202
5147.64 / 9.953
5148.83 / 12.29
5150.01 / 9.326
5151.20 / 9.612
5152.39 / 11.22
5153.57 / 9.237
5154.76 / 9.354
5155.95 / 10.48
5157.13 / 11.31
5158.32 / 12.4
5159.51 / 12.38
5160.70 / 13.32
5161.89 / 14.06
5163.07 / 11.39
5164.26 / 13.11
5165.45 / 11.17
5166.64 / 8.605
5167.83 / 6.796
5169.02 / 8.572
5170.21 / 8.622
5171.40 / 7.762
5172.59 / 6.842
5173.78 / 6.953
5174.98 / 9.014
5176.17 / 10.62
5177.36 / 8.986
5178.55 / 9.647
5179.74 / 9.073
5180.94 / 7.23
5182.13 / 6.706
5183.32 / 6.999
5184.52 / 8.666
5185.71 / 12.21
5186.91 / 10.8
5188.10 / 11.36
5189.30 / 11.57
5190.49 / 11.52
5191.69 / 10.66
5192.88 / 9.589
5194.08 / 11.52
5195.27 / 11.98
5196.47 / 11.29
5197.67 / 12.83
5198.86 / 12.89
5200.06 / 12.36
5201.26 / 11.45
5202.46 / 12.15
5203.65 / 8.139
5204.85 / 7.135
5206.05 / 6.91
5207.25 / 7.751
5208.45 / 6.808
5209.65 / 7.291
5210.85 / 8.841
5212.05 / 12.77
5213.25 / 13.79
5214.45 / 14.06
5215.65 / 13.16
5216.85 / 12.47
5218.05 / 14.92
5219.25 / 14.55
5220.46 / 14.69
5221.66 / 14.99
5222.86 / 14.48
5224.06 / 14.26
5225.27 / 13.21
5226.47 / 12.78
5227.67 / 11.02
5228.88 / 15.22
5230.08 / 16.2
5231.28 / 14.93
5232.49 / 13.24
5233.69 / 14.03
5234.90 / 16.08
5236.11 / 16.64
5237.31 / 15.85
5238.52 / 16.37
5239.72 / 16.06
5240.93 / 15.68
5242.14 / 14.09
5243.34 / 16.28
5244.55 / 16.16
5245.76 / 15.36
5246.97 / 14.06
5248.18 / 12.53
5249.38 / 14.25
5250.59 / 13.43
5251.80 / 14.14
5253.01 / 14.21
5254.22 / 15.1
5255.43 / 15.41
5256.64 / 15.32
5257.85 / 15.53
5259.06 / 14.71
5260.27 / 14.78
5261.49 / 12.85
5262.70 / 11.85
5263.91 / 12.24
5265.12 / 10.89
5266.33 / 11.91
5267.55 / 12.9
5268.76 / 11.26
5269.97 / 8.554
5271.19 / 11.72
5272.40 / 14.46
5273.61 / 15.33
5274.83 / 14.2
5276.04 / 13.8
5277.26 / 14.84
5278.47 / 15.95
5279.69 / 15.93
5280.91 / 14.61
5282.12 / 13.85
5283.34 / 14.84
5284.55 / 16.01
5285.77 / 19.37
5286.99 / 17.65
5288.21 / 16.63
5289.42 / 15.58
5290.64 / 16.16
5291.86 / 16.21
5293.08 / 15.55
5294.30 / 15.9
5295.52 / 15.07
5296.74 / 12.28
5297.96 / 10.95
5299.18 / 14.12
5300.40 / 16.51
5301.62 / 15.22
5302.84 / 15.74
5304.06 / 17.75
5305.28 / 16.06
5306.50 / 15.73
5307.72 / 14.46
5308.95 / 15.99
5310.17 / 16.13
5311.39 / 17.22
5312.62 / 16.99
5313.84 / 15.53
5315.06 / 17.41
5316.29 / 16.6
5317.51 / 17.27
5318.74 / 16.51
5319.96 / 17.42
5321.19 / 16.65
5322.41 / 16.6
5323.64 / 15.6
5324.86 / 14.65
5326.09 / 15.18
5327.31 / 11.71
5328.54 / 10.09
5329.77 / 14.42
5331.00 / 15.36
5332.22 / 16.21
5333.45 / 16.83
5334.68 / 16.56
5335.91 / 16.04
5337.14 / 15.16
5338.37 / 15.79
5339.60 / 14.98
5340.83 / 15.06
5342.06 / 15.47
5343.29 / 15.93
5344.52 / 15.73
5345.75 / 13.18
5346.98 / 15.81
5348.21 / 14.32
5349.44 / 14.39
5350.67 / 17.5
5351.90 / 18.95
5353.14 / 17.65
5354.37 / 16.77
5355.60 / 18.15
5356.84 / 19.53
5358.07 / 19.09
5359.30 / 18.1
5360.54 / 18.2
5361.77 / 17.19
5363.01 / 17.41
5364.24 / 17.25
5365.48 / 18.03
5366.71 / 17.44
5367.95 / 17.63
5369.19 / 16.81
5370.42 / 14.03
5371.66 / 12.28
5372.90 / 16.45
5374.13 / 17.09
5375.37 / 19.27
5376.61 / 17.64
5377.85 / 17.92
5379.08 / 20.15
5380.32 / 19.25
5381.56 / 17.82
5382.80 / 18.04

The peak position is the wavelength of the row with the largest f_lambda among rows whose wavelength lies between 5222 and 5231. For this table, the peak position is 5230.08 angstrom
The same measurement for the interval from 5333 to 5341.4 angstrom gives 5333.45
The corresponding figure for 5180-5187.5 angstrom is 5185.71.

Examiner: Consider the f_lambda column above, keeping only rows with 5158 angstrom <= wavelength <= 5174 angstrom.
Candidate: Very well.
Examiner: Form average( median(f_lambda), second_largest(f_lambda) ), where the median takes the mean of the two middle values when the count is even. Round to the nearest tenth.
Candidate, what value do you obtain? 11.6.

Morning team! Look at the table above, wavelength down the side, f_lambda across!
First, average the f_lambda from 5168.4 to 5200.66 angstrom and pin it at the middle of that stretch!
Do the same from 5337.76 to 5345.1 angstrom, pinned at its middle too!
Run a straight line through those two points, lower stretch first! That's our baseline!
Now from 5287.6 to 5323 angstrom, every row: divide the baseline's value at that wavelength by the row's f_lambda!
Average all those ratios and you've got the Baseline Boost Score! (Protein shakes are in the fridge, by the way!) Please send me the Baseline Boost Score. 0.903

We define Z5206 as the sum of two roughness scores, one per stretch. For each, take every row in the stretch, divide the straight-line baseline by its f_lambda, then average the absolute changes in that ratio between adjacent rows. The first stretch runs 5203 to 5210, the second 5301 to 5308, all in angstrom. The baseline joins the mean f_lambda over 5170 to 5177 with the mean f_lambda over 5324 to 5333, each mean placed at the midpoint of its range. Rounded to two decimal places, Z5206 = 0.18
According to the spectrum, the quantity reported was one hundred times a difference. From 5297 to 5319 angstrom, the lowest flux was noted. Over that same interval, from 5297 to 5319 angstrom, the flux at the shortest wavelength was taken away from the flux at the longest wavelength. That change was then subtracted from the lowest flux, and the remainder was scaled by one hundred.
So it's 539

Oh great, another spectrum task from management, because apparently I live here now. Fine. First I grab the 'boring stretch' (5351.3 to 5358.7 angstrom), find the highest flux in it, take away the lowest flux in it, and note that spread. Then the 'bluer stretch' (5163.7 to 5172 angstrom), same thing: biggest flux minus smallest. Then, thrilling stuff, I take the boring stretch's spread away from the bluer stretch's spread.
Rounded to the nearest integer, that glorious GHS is 4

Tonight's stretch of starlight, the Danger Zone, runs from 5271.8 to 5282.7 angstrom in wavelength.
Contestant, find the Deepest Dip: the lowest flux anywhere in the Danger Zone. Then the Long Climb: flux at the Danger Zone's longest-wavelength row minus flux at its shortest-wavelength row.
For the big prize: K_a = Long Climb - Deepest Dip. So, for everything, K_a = -14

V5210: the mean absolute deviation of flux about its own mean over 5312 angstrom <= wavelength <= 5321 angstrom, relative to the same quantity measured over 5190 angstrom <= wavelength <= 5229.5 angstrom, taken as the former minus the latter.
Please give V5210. -1.6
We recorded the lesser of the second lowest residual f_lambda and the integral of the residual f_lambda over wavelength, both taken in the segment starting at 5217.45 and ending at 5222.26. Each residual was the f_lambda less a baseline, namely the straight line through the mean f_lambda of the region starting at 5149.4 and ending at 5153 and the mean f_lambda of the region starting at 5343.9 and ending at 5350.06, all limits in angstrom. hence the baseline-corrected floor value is 3.0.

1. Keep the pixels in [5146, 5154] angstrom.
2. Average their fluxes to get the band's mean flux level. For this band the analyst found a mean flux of 10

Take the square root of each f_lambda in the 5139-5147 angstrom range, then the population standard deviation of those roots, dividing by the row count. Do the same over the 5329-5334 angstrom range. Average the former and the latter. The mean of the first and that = 0.131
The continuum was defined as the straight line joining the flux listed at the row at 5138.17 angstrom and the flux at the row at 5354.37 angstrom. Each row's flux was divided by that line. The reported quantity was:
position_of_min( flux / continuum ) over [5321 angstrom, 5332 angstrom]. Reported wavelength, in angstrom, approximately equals 5328.54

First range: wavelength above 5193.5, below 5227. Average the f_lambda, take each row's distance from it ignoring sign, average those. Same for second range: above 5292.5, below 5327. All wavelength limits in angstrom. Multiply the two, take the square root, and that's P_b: 1.51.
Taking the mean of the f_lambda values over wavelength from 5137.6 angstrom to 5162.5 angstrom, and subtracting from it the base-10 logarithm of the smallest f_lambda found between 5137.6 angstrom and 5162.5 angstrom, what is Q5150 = 10.0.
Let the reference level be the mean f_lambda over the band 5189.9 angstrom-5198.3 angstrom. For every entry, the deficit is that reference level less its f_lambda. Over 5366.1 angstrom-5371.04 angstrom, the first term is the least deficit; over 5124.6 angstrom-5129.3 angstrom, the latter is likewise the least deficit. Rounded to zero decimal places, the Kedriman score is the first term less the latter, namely -7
